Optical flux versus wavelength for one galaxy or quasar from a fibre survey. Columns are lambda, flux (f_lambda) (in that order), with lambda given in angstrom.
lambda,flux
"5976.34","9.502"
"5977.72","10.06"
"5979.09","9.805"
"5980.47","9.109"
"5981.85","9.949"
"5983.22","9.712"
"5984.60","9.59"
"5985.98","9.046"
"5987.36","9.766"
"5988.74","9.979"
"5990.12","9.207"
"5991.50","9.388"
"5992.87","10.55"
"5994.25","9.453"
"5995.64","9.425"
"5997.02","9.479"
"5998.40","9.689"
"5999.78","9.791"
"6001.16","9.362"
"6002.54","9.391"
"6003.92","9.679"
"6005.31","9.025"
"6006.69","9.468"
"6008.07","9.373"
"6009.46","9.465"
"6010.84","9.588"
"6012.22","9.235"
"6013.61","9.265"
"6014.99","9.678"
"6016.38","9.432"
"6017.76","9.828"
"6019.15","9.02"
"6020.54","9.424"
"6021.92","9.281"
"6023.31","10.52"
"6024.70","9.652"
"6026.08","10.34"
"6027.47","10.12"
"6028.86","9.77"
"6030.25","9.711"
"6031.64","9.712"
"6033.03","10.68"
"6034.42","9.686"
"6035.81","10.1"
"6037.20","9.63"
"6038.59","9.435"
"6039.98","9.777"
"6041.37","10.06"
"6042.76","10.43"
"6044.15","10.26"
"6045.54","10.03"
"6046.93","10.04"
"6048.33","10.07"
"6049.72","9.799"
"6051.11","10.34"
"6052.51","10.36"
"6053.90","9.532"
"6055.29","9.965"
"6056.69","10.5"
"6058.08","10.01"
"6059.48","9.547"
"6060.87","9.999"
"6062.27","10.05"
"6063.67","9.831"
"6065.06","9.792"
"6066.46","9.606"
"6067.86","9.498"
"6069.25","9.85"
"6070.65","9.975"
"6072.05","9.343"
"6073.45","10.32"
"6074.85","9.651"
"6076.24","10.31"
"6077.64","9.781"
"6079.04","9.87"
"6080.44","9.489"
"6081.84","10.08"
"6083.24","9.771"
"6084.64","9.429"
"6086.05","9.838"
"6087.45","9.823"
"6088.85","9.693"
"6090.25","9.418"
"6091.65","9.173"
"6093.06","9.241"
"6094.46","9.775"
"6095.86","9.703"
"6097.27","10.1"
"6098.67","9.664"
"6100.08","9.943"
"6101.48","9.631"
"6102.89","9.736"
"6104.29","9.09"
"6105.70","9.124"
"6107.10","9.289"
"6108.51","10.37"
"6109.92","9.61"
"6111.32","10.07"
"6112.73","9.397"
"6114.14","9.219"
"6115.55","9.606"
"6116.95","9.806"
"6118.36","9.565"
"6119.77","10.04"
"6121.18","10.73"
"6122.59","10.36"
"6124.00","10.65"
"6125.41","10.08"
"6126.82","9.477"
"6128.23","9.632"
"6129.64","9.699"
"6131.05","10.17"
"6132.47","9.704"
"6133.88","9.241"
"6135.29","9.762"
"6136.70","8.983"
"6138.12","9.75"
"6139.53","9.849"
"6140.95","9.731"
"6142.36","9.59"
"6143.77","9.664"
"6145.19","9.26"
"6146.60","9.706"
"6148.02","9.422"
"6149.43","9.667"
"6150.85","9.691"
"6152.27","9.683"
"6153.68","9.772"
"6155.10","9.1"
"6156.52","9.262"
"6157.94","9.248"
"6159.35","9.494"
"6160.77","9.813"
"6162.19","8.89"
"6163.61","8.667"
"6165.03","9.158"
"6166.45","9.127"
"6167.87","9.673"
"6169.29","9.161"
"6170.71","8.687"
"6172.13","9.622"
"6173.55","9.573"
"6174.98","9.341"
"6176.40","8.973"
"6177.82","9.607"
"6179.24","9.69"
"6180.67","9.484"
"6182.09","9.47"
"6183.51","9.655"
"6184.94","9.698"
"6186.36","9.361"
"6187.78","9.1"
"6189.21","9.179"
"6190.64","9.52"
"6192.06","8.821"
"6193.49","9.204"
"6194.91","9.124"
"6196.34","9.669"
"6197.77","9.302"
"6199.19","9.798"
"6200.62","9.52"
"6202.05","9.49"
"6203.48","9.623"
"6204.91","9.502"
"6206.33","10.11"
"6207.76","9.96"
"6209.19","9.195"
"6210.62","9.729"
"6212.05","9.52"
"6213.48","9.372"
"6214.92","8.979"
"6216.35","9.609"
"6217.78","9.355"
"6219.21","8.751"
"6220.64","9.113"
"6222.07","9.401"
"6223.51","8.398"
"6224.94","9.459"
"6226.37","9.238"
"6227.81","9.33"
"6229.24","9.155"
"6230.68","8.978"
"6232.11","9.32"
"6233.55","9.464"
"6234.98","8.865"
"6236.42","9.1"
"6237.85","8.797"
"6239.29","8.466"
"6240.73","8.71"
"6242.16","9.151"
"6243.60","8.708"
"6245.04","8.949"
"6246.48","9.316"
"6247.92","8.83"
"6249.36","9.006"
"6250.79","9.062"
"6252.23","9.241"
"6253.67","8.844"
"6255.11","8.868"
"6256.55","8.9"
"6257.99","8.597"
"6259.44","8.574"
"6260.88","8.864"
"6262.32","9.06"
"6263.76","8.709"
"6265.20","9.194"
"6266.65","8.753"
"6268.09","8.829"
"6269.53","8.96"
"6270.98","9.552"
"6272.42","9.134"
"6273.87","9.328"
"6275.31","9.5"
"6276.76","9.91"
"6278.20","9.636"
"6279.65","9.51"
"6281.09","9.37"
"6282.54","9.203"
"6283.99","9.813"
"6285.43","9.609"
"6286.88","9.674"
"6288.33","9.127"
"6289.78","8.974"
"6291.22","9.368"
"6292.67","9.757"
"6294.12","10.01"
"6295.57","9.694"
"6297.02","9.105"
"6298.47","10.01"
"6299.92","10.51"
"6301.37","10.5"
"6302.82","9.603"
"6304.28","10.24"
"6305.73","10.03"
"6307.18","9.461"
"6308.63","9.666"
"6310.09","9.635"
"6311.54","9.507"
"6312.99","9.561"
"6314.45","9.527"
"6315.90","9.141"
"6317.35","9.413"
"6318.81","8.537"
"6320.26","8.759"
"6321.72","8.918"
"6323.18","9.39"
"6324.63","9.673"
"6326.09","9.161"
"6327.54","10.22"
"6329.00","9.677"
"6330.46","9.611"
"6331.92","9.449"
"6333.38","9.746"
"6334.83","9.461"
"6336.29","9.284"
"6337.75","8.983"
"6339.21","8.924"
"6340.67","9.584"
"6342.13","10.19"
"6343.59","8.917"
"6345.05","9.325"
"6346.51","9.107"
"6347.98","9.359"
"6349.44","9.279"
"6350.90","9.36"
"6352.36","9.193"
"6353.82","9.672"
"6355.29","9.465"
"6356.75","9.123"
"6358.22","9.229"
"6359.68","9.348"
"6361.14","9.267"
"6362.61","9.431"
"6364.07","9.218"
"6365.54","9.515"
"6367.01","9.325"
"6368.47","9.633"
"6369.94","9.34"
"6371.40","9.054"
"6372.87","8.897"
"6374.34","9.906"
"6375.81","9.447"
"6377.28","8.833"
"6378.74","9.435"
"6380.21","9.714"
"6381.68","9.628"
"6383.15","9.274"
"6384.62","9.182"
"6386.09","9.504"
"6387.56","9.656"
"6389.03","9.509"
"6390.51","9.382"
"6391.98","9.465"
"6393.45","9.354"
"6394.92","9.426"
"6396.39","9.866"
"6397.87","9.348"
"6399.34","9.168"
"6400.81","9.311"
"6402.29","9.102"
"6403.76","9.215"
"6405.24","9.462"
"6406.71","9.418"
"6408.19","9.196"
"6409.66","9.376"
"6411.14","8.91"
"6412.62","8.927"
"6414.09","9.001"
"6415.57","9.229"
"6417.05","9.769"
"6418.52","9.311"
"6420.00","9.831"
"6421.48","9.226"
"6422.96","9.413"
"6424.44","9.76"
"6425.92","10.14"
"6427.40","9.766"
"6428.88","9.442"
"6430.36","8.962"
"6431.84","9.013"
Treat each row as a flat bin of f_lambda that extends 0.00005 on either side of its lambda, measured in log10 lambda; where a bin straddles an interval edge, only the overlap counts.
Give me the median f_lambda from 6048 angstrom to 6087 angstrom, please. 9.84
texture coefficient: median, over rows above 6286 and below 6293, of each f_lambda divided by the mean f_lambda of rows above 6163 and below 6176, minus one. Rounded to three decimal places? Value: 0.016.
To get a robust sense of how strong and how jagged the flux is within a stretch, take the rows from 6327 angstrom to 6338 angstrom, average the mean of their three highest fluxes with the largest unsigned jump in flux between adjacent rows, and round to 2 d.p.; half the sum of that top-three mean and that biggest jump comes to 5.21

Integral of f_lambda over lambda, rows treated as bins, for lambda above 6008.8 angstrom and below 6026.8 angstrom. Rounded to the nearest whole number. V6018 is 173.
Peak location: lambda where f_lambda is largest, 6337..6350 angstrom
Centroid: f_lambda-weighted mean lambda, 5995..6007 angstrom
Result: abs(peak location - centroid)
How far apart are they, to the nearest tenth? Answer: 341.0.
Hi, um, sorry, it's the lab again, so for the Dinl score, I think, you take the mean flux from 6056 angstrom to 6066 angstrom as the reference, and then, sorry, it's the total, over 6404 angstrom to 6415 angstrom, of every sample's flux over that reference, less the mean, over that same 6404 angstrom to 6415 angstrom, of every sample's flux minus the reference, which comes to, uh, 7.23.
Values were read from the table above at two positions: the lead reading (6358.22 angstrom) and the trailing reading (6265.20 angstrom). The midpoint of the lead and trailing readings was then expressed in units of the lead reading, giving 1.00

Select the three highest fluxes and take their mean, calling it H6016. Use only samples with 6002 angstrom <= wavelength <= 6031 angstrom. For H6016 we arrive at 10.3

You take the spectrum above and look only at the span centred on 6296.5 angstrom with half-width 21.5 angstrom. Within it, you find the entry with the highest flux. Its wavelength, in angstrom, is 6299.92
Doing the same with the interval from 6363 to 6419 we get 6374.34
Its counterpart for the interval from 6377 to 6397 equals 6396.39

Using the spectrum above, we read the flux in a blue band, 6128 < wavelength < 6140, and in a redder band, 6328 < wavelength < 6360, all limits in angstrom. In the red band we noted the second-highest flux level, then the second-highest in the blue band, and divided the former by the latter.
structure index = 0.99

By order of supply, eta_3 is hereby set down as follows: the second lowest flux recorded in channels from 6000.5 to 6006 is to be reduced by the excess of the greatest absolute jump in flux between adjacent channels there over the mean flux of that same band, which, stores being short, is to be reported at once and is 18.1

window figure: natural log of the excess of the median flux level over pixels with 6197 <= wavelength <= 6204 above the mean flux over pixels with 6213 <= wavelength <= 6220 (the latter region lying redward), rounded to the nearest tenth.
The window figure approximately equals -1.2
